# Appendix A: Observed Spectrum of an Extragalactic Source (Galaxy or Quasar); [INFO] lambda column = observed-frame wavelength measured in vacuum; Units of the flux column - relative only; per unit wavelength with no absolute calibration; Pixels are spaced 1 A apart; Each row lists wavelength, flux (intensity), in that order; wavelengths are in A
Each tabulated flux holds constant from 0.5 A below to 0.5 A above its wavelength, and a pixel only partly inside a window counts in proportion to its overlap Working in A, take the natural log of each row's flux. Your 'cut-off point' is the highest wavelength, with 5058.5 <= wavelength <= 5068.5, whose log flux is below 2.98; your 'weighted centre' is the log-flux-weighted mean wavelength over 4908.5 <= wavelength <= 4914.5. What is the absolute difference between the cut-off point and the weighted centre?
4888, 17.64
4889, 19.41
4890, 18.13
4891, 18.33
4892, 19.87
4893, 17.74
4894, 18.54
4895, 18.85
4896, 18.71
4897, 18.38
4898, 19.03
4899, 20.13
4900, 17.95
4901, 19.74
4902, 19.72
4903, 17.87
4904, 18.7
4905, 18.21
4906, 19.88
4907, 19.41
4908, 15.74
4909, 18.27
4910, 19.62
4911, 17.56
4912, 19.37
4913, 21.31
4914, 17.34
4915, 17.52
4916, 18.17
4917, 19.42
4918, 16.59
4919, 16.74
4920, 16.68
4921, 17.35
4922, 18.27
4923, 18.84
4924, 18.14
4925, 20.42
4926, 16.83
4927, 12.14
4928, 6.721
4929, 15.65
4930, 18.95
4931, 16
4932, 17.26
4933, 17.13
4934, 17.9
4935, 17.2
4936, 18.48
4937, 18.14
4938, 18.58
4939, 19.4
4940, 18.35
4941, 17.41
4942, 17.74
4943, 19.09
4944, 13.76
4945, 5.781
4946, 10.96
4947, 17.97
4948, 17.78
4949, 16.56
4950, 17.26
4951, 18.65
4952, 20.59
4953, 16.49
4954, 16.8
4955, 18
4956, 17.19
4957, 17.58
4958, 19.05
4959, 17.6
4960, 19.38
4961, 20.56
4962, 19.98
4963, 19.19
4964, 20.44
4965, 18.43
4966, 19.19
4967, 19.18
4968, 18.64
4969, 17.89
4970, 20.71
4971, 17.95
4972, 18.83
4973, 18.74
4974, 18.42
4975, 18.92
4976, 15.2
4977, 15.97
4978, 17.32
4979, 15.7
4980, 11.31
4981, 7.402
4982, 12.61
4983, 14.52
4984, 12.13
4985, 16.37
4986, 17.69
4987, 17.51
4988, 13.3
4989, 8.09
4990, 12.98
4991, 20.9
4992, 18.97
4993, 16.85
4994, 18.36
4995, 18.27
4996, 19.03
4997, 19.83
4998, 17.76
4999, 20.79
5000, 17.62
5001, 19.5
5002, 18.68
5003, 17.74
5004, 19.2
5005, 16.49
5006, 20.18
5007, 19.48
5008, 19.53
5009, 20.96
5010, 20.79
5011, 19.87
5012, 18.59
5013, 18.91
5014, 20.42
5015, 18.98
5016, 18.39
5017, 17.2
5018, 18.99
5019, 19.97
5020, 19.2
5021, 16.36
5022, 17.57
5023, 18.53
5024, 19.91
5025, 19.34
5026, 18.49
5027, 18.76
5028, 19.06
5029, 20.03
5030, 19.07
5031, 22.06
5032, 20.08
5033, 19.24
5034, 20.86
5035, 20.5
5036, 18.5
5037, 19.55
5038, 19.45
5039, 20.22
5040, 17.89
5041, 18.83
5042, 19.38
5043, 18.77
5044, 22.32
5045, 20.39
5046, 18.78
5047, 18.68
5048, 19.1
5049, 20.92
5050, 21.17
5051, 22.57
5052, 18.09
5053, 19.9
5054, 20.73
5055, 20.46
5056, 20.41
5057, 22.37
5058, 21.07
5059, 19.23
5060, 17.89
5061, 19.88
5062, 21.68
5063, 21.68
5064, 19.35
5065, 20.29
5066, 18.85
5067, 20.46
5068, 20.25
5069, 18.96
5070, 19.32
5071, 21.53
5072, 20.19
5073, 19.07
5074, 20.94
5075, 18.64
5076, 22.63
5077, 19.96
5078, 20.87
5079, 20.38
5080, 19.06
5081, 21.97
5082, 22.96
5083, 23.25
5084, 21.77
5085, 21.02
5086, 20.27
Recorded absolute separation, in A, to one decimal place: 154.5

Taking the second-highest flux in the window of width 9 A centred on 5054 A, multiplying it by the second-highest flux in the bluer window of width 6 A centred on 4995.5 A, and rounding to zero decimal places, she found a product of 426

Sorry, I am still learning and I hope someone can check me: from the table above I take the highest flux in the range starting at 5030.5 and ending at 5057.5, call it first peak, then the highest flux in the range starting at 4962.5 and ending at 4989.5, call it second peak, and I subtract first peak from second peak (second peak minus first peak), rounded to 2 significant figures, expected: -1.9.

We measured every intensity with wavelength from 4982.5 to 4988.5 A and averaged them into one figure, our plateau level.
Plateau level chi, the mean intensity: 15.3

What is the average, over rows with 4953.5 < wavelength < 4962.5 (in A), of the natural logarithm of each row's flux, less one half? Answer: 2.41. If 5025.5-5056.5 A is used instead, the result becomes 2.48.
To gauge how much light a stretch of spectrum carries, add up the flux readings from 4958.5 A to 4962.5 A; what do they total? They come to 77.5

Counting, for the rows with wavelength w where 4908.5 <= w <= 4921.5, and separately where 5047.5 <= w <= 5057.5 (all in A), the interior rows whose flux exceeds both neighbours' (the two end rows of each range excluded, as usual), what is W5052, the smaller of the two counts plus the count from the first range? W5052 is 6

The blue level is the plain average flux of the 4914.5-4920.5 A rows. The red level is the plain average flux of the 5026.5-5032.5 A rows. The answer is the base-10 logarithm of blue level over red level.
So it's -0.054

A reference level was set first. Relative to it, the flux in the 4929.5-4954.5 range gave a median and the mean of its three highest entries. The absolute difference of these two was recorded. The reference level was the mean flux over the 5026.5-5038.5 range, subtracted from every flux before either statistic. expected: 2.0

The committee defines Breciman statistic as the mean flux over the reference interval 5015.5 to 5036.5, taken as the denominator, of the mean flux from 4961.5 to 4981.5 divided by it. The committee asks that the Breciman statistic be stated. 0.91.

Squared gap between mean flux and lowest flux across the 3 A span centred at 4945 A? 19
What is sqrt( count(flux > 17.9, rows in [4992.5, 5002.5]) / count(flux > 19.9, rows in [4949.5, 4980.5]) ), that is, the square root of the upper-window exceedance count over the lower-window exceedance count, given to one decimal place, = 1.2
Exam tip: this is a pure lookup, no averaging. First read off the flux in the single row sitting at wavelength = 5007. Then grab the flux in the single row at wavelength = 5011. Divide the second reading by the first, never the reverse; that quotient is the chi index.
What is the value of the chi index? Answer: 1.02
